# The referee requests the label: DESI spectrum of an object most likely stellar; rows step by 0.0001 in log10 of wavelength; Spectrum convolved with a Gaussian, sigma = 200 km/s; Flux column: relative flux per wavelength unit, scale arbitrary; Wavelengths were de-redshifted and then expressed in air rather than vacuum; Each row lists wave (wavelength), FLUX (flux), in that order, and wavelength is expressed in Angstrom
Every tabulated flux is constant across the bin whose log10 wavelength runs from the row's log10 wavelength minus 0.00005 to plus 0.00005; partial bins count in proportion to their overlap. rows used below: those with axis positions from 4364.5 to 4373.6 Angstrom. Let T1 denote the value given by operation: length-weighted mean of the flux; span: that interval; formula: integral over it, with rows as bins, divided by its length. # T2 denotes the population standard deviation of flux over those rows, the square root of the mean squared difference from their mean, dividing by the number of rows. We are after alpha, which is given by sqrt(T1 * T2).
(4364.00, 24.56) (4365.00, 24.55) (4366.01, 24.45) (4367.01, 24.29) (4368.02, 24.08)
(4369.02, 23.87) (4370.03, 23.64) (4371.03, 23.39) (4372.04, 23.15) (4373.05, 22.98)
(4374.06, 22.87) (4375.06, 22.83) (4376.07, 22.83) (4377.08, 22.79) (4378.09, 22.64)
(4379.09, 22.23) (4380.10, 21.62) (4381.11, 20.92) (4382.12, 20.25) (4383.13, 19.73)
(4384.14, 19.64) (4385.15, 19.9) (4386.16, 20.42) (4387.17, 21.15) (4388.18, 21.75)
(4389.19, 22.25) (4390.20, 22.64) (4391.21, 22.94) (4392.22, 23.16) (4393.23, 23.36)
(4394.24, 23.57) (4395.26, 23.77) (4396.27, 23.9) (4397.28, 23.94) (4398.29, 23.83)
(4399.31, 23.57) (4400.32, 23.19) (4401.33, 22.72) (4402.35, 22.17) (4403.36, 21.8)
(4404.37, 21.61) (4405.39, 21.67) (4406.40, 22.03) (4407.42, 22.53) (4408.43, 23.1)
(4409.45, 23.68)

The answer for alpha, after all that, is 3.6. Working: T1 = 23.8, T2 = 0.5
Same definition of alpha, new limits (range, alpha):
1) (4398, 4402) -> 3.1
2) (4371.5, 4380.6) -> 3.2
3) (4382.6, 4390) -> 4.5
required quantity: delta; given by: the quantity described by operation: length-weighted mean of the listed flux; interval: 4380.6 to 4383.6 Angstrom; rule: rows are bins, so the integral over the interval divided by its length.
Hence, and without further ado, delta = 20.3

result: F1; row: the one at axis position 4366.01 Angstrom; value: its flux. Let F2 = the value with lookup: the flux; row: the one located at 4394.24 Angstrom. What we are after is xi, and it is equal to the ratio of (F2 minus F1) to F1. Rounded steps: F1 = 24.45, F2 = 23.57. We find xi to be -0.04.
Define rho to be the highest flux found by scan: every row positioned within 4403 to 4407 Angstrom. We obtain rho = 22.03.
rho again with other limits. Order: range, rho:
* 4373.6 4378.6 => 22.87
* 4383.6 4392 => 22.94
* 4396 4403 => 23.94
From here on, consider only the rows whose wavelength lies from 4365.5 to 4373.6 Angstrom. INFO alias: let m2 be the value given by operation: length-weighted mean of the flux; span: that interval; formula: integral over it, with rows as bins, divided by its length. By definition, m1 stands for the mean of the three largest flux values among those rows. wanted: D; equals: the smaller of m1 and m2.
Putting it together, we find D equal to 23.7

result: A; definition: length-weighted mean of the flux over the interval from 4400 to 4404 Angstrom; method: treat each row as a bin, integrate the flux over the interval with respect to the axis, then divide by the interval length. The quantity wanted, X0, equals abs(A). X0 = 22.4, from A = 22.4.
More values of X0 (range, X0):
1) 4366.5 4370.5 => 24.0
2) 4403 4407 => 21.8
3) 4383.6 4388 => 20.4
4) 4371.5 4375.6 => 22.9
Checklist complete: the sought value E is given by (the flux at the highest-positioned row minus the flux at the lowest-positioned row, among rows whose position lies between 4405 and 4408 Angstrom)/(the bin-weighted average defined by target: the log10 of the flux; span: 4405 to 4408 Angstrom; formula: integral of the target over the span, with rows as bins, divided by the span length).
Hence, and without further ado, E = 0.6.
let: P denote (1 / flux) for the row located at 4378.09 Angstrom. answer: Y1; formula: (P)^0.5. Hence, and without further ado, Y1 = 0.210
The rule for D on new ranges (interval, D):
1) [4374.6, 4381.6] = 22.3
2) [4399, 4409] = 22.4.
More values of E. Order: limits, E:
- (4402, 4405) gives -0.4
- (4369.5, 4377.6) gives -0.6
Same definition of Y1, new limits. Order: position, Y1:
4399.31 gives 0.206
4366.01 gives 0.202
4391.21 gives 0.209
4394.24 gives 0.206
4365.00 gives 0.202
